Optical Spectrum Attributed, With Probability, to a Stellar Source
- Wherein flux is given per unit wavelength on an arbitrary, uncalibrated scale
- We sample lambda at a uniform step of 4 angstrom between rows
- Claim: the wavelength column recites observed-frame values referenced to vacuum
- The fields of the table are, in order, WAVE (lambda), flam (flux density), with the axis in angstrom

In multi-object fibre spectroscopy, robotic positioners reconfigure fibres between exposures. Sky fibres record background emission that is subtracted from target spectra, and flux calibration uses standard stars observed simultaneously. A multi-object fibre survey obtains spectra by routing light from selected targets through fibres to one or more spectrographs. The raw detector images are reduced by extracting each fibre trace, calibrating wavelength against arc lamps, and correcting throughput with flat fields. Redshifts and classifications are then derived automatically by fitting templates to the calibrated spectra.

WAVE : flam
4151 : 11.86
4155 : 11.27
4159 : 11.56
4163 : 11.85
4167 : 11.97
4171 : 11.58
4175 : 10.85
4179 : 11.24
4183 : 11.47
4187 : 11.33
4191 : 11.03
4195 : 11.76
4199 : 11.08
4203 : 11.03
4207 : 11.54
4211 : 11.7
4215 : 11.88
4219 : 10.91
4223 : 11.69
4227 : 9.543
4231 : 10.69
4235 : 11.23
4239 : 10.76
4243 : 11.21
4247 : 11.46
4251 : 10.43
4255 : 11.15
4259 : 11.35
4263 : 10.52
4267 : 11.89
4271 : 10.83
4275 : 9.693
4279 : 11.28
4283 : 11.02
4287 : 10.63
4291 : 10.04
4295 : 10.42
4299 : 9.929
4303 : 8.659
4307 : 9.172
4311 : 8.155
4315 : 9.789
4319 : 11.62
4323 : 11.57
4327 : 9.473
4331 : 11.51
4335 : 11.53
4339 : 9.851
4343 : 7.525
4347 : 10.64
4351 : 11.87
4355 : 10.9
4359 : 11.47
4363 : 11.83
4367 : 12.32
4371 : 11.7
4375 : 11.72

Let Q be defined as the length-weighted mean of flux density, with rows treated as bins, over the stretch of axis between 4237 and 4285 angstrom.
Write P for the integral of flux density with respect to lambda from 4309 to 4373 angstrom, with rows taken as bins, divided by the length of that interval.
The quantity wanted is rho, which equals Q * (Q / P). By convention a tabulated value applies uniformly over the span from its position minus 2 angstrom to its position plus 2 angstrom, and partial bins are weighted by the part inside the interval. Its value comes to 11.2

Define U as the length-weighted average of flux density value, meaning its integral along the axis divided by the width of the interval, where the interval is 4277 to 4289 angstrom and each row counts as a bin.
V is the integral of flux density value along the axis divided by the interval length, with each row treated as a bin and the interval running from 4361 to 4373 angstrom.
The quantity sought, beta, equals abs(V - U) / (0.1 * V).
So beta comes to 0.81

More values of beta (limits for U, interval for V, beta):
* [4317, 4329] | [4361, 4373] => 0.89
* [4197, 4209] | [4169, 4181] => 0.01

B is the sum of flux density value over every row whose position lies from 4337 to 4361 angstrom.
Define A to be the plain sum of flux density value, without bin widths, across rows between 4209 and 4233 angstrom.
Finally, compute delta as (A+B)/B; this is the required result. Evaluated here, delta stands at 2.07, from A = 66.4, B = 62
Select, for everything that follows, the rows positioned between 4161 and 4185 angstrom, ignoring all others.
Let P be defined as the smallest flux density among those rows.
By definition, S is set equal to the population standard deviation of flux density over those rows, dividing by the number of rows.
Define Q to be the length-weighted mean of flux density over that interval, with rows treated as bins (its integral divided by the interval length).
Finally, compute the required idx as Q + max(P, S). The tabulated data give 22.3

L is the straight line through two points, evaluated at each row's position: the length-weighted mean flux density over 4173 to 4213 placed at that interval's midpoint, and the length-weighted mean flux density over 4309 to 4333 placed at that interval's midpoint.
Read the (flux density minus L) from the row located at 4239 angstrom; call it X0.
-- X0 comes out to -0.2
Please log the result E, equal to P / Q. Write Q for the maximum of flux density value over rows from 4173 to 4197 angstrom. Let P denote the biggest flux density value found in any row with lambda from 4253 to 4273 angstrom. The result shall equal 1.01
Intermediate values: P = 11.89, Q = 11.76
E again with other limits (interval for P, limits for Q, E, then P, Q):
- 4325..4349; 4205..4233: 0.97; 11.53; 11.88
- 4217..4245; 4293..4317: 1.12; 11.69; 10.42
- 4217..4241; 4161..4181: 0.98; 11.69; 11.97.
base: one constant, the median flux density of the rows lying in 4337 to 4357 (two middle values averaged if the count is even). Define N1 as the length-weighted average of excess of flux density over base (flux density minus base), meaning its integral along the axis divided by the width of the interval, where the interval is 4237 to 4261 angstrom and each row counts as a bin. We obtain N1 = 0.4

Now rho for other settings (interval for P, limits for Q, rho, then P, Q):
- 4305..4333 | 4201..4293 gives 11.8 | 10.2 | 11.0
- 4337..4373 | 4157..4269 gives 11.6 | 10.9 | 11.2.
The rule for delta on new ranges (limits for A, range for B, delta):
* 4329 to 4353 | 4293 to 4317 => 2.12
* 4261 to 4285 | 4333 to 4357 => 2.05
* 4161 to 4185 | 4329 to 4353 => 2.10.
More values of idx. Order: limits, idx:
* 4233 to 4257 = 21.5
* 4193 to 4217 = 22.5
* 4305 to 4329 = 18.1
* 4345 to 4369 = 22.1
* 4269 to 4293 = 20.3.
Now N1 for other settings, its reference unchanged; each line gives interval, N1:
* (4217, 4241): 0.2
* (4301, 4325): -0.8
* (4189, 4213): 0.7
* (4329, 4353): -0.2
